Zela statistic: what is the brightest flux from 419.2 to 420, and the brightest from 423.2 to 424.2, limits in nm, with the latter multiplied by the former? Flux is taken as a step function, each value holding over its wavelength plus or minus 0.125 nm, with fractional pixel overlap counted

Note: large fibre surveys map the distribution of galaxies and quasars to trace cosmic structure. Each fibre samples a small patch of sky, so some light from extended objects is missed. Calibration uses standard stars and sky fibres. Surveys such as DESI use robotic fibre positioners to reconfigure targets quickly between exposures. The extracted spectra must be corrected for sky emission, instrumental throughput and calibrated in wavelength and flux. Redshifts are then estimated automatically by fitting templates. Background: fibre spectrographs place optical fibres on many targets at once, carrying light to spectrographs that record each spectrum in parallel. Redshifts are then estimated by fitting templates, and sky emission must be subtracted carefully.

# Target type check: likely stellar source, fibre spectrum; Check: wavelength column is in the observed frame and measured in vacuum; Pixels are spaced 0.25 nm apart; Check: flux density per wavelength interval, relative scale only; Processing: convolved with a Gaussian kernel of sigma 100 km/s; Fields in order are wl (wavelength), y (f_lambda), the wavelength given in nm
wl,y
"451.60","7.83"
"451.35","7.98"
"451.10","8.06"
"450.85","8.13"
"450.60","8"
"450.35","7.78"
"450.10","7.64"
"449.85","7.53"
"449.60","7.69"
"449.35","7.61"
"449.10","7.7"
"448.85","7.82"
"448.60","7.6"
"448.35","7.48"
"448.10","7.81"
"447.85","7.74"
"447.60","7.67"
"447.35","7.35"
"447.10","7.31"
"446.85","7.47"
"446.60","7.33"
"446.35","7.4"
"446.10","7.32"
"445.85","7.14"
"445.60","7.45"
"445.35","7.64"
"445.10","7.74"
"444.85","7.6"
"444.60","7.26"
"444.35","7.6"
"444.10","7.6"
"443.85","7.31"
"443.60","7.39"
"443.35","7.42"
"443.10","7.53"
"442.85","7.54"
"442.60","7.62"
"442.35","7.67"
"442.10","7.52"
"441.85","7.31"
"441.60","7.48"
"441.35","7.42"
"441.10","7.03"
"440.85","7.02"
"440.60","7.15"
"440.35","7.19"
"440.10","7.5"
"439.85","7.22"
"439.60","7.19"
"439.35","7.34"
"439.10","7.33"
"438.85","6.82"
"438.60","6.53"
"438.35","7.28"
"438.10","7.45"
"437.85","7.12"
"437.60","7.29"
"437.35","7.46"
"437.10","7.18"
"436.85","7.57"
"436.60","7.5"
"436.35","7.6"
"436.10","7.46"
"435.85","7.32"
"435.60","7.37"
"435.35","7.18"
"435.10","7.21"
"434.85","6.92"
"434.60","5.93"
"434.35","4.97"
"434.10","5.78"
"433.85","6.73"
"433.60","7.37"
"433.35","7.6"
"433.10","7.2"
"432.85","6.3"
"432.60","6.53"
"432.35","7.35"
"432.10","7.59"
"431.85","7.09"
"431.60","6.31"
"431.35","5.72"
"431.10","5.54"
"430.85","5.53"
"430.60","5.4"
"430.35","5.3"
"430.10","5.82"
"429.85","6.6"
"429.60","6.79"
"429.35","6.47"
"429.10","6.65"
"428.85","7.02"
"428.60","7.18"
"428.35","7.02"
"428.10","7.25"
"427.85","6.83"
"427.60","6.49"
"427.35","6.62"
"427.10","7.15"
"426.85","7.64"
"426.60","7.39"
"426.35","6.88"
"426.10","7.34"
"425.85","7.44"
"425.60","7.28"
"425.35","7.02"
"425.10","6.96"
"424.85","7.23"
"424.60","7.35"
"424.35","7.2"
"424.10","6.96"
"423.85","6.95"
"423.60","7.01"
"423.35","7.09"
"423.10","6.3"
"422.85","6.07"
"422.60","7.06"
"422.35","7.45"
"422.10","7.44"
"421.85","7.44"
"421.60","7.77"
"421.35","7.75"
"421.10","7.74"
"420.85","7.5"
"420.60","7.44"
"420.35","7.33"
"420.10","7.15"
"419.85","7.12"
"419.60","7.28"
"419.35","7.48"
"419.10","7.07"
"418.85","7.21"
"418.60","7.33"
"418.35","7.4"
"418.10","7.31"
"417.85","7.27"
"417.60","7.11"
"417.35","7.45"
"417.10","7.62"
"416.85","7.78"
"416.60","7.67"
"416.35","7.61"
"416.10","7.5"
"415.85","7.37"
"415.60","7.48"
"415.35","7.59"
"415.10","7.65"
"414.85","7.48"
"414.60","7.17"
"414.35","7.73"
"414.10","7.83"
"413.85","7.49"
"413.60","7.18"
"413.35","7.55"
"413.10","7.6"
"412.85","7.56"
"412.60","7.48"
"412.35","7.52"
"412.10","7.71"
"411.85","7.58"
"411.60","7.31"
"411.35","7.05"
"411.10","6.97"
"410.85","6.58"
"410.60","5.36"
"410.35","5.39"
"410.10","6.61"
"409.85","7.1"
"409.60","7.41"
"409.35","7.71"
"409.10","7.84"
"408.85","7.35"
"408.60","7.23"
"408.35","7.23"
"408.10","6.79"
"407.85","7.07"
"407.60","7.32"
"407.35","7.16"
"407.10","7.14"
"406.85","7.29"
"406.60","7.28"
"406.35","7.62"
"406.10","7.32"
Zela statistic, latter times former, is 53.0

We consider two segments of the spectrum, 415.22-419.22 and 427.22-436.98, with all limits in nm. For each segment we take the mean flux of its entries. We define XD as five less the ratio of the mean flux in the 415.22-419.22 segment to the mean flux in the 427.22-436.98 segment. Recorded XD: 3.89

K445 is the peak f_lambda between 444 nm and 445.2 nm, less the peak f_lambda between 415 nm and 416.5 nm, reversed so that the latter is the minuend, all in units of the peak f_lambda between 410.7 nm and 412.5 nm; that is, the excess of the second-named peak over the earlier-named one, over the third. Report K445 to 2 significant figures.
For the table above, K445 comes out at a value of -0.012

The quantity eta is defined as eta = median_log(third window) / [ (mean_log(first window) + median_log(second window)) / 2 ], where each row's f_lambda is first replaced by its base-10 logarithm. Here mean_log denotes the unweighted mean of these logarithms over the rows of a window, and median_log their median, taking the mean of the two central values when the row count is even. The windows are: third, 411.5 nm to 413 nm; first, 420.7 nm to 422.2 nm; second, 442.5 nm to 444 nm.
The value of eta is 1.00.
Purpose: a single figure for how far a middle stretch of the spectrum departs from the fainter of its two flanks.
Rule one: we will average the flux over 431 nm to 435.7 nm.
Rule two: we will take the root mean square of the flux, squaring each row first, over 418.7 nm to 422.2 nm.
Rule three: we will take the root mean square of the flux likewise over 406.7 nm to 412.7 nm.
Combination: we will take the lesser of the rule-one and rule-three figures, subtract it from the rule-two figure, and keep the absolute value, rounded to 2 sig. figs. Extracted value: 0.74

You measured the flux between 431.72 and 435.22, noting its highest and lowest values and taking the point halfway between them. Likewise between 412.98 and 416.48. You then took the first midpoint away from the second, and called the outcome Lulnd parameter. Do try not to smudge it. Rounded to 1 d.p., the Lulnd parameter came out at 1.2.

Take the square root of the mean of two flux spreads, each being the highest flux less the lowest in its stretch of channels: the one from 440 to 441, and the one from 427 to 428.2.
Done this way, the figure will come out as 0.8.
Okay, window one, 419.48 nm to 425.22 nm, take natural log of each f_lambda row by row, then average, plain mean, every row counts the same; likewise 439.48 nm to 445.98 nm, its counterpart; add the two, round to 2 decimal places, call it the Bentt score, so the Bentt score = 3.97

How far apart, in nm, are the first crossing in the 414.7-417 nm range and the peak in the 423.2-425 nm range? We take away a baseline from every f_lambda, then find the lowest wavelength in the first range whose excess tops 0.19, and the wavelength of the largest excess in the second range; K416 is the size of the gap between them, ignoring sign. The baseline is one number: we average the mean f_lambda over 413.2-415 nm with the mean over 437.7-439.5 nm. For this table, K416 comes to 9.50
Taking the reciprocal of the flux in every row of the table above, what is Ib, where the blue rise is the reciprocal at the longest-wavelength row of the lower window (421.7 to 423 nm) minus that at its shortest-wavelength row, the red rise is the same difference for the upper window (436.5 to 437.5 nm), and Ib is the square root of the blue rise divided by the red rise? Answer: 6.5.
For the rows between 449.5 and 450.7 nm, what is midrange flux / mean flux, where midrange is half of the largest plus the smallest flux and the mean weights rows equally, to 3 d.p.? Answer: 1.005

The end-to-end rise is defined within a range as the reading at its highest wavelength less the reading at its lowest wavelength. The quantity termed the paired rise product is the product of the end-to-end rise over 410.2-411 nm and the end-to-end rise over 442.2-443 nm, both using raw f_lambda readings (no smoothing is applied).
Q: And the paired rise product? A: -0.15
